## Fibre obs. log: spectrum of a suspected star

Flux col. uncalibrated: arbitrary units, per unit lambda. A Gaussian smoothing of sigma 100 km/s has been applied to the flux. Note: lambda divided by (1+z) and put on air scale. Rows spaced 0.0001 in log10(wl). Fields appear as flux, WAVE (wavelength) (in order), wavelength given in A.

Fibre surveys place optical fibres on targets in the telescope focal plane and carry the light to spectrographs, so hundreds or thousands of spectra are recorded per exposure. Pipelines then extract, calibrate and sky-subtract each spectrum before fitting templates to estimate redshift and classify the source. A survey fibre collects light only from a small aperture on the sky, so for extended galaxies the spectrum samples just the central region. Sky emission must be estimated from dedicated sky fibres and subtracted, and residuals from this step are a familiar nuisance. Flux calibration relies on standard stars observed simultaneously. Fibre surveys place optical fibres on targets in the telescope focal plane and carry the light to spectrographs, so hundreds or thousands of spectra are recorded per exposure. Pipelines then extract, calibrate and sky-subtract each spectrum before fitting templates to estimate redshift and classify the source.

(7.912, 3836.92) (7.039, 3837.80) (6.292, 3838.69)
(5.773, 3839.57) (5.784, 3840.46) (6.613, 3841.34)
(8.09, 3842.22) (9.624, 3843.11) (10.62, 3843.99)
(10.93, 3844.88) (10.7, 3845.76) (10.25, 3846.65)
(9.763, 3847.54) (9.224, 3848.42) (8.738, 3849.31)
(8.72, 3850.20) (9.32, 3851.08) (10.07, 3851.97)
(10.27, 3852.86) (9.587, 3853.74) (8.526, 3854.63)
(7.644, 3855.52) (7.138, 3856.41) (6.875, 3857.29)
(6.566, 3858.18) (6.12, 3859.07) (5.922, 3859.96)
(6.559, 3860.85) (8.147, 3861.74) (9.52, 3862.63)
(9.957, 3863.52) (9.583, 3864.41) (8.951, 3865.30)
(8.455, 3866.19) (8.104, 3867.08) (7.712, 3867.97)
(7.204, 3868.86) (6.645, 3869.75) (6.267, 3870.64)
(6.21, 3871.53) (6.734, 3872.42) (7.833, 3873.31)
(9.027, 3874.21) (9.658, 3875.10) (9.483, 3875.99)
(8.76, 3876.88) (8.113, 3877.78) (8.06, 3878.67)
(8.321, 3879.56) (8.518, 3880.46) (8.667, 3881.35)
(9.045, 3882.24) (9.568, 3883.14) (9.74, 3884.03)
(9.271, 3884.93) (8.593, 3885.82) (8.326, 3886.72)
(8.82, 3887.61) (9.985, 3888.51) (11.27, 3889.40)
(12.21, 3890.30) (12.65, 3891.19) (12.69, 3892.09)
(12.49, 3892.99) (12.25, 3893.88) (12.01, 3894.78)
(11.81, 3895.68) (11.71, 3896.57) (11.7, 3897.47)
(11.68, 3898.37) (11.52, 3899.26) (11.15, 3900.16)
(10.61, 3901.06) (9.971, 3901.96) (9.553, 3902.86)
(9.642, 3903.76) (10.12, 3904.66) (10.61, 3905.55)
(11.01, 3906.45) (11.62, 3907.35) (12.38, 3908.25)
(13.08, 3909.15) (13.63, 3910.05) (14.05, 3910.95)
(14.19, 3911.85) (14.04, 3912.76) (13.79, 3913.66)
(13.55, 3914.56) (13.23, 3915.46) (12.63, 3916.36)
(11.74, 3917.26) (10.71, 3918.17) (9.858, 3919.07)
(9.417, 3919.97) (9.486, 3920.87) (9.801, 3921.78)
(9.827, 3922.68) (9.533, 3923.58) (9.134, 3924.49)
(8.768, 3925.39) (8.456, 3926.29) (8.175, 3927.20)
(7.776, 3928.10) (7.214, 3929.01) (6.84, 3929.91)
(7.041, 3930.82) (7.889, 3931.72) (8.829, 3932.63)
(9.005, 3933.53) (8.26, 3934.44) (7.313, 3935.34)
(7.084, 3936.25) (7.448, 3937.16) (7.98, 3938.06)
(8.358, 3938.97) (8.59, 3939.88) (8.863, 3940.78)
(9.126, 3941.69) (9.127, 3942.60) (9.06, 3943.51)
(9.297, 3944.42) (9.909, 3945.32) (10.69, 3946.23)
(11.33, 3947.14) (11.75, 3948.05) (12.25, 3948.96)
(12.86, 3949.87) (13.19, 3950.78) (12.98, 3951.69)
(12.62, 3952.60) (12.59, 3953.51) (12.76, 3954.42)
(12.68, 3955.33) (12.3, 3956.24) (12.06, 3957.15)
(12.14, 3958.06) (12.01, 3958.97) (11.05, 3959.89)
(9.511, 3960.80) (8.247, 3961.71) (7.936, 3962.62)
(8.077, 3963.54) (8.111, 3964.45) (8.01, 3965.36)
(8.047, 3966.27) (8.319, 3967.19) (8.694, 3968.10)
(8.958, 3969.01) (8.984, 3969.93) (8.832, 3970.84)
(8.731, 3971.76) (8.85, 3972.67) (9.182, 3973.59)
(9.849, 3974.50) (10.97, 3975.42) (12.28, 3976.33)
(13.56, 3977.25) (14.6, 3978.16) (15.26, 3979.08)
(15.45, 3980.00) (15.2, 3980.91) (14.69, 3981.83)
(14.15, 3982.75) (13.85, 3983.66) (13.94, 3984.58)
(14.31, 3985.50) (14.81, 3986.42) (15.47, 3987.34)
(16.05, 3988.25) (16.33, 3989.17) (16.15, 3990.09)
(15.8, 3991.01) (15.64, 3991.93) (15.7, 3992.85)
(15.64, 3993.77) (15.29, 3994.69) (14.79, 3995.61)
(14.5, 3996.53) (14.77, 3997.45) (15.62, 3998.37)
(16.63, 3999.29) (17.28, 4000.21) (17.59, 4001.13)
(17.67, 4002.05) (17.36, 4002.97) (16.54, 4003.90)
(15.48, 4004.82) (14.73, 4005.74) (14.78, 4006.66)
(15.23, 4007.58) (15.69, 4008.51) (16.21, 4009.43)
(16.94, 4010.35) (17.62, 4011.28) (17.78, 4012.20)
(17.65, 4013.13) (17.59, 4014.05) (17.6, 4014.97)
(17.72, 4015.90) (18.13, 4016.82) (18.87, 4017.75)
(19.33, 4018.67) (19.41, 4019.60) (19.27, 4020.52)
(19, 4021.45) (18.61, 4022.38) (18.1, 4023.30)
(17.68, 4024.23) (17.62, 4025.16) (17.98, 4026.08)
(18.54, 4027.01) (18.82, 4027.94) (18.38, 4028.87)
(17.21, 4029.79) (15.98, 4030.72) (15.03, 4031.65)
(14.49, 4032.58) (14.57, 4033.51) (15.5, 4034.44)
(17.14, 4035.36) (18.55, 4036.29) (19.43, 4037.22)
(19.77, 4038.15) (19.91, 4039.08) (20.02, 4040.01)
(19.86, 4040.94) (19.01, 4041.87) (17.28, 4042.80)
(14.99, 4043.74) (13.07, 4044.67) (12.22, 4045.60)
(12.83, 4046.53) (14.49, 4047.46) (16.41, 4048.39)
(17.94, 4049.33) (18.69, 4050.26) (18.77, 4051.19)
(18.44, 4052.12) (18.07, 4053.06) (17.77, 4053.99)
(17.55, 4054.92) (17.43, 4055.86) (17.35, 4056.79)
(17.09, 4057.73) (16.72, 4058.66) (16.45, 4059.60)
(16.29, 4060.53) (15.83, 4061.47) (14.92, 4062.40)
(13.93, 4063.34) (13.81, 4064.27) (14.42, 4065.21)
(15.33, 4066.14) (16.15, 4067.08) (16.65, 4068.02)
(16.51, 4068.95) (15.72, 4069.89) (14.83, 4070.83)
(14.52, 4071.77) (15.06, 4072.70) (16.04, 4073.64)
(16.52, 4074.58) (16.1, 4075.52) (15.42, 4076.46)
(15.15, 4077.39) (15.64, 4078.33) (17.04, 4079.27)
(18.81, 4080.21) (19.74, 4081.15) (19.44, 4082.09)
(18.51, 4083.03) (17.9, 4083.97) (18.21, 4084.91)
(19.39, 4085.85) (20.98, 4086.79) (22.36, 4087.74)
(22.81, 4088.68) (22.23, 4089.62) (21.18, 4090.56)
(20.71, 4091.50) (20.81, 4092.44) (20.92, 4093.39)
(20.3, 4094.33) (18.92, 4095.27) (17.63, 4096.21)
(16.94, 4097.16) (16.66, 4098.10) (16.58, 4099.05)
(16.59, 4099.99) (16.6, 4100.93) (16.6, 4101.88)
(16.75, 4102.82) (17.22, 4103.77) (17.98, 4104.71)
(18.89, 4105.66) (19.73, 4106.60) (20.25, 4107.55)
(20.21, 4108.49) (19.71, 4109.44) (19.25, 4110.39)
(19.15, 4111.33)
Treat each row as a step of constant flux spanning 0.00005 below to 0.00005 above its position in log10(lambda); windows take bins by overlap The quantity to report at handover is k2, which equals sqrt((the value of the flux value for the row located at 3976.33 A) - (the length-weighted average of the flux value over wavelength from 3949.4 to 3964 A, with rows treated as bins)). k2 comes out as 0.9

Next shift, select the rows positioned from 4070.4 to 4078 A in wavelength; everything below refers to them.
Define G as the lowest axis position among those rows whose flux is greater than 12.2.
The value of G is 4070.83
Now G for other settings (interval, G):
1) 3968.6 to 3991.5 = 3976.33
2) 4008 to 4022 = 4008.51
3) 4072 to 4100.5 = 4072.70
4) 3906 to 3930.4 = 3908.25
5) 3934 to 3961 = 3948.96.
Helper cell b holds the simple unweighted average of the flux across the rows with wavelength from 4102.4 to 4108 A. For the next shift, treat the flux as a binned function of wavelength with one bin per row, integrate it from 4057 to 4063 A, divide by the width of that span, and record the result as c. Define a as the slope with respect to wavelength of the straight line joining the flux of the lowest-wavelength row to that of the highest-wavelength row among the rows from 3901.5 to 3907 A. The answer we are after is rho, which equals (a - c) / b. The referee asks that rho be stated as -0.86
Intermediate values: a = 0.2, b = 18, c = 16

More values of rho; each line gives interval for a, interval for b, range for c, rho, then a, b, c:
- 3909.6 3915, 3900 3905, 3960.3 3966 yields -0.82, 0.0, 10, 8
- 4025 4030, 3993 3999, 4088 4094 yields -1.43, -0.1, 15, 21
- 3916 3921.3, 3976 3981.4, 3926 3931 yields -0.57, -0.7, 14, 8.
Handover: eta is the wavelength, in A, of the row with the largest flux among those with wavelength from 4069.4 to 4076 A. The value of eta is 4074.58 A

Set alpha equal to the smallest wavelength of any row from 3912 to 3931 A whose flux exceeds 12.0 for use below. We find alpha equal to 3912.76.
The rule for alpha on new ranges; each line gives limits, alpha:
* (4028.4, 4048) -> 4028.87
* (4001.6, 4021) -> 4002.05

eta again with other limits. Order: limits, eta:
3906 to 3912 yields 3911.85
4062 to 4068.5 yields 4068.02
